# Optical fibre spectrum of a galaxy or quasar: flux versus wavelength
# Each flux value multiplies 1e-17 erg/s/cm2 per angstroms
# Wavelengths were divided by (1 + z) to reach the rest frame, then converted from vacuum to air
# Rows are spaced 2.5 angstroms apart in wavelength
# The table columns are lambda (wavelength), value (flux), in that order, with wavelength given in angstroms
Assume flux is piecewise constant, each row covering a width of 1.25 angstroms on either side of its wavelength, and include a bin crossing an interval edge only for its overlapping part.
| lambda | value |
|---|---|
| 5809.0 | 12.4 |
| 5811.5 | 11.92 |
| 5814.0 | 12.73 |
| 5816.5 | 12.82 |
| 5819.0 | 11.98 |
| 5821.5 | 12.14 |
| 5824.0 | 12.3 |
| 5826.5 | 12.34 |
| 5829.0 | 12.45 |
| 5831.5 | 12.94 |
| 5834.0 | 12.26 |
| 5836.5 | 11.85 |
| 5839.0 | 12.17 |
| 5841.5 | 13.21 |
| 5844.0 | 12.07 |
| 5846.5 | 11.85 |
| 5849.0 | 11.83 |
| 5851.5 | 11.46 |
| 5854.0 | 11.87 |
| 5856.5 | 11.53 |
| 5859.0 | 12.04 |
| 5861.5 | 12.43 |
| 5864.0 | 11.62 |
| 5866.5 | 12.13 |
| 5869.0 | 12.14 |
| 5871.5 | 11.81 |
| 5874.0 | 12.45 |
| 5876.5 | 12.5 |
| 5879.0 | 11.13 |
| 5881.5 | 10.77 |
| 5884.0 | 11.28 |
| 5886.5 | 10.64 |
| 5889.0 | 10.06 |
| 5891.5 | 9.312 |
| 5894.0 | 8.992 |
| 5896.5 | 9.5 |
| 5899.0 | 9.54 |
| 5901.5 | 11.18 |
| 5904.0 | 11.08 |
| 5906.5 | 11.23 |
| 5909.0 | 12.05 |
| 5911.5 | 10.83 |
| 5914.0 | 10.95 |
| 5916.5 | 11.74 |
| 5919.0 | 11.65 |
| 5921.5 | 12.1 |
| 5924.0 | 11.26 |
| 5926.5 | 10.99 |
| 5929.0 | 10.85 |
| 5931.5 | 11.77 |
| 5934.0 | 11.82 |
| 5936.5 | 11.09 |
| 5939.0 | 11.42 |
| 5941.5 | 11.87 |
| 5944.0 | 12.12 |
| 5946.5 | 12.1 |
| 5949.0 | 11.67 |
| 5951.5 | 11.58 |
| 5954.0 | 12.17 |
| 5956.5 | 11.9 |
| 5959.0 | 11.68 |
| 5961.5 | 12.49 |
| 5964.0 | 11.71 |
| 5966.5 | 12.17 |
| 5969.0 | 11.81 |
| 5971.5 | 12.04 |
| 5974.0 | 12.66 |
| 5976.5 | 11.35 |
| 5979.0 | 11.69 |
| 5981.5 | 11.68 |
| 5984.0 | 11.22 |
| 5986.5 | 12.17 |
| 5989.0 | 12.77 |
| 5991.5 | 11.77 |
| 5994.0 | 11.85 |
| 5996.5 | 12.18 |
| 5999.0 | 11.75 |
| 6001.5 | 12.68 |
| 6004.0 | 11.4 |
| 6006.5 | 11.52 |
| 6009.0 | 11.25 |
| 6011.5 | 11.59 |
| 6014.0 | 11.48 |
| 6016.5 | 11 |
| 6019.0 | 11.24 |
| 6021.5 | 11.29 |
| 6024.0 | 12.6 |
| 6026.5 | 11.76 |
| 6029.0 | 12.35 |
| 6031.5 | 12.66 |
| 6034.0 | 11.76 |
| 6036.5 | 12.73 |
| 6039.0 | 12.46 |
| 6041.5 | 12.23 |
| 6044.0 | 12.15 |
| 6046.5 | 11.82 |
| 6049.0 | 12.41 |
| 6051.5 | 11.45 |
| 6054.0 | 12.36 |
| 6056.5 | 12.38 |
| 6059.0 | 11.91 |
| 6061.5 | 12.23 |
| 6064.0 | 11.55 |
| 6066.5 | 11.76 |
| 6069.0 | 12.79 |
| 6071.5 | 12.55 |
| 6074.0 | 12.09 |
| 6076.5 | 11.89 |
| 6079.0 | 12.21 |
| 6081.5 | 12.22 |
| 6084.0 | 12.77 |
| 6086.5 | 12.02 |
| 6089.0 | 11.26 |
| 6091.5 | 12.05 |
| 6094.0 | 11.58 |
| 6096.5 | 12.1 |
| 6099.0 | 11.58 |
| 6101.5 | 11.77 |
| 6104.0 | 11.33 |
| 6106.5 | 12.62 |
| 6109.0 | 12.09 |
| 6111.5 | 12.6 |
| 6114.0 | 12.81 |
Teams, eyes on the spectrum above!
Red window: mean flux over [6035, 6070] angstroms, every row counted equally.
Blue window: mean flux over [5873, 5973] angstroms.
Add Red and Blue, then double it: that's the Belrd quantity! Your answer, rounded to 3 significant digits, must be 47.0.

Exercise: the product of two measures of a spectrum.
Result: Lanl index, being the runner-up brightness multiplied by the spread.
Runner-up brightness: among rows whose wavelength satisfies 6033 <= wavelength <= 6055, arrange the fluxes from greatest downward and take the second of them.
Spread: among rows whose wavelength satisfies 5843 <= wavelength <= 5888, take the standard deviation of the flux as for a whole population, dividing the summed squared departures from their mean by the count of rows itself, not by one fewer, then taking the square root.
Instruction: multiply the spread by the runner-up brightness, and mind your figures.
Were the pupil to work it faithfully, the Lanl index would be 6.6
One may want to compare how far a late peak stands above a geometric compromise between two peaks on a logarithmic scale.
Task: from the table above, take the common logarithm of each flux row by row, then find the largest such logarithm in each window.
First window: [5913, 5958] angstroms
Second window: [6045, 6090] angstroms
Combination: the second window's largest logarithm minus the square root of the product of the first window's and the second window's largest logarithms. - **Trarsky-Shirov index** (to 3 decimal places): 0.011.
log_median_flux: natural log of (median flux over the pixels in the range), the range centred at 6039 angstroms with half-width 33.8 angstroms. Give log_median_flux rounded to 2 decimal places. 2.48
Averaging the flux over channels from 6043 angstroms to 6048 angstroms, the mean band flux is 12.0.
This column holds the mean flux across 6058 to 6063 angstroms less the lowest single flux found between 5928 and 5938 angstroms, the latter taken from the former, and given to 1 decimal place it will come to 1.2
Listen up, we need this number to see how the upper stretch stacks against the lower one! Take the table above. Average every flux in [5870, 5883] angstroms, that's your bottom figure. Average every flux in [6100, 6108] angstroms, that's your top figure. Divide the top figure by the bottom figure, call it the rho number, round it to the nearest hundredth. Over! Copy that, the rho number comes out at 1.01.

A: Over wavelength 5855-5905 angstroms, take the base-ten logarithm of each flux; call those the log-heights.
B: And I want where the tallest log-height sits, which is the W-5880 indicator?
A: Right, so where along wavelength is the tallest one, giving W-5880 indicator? 5876.5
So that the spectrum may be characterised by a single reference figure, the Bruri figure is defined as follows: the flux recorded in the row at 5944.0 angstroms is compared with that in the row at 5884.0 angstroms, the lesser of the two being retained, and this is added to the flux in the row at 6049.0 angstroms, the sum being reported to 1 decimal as 23.7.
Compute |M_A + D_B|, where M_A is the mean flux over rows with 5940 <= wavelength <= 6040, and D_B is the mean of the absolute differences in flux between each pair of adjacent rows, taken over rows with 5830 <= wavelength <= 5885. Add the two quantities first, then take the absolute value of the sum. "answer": 12.40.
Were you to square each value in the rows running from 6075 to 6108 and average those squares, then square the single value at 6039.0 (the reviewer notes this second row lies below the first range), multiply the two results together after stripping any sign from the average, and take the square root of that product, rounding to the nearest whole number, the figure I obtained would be 149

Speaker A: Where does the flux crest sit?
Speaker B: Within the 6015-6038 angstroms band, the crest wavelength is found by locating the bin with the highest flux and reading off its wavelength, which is 6036.5 angstroms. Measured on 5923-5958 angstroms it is 5954.0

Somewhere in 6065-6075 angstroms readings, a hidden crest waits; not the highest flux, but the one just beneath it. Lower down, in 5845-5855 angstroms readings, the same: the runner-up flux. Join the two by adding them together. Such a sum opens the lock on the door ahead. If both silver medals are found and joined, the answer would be 24.4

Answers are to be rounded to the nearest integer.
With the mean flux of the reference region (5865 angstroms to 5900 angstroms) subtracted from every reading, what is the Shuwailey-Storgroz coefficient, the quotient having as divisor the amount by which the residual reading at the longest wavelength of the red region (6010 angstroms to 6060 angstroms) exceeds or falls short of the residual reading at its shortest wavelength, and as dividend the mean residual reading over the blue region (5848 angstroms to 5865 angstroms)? 3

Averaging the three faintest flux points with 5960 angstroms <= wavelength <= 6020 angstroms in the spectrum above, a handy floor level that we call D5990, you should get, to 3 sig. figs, 11.2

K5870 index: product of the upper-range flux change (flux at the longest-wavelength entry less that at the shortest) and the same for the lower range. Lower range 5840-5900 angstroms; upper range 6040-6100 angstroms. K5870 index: 2.4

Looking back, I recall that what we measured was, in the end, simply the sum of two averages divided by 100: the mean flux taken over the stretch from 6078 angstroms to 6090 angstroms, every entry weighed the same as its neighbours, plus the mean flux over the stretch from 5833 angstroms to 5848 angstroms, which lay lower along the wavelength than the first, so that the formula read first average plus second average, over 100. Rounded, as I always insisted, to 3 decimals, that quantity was 0.243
